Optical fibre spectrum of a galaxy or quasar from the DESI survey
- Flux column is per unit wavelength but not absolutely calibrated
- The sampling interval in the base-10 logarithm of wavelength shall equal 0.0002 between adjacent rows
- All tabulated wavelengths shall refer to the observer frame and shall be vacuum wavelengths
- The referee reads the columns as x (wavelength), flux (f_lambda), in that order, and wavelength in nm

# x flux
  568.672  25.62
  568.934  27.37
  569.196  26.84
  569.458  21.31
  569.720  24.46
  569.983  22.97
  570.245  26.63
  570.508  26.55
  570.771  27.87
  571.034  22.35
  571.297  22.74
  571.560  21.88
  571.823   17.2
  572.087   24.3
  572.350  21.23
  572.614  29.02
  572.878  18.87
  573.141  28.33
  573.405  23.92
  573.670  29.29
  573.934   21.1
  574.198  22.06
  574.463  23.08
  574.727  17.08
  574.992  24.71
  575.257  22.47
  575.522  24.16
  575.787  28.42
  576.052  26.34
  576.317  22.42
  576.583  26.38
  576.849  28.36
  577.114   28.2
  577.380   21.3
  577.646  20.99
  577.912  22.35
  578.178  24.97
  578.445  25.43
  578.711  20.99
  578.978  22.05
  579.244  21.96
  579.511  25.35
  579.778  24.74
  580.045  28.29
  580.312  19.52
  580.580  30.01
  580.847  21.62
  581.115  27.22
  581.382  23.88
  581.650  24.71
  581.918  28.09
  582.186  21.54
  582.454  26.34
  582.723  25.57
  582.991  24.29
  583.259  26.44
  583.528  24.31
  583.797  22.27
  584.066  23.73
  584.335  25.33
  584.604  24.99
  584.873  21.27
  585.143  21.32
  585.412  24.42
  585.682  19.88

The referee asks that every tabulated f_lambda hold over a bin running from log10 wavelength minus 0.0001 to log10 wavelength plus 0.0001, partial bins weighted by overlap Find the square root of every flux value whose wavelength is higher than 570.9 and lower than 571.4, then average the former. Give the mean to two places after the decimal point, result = 4.75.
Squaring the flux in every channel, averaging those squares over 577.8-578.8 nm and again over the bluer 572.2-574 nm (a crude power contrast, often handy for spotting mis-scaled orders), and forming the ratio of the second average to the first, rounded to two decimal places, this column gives 1.12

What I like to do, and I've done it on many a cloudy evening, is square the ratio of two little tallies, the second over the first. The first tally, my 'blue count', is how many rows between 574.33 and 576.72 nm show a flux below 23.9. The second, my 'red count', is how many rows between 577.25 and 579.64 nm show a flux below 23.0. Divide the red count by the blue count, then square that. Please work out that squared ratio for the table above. 2.25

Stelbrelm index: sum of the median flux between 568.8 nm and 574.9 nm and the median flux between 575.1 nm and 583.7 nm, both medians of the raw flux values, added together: 47.8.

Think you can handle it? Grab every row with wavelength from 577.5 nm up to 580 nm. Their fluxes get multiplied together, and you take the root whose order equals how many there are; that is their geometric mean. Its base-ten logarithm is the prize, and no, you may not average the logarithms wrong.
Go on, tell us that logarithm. 1.36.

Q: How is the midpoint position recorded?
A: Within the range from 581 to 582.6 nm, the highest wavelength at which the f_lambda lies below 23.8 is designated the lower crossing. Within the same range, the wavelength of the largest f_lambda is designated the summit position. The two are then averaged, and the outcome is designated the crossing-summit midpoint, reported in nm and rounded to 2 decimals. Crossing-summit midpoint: 582.05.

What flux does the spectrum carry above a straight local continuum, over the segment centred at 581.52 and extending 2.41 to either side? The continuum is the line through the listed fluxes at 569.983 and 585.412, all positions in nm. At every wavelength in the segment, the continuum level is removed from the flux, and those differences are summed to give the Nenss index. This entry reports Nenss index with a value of 13.2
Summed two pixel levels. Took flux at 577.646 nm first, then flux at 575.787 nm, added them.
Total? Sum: 49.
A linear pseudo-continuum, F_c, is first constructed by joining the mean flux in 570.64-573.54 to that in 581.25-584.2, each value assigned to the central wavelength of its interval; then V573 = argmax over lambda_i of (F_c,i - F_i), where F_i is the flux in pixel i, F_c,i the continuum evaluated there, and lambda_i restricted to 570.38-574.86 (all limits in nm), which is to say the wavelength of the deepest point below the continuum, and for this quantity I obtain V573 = 574.727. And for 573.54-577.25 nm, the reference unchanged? 574.727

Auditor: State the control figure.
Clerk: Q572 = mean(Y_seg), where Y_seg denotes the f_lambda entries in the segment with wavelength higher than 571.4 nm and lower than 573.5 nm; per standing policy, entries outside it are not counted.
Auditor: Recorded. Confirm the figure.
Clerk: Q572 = 23.1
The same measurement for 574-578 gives 23.9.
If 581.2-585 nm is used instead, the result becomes 24.5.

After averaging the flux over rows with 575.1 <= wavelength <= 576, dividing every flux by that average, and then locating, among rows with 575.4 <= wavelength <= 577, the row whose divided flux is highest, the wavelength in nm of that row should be 575.787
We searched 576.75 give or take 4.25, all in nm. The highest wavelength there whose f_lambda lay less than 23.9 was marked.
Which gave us 580.847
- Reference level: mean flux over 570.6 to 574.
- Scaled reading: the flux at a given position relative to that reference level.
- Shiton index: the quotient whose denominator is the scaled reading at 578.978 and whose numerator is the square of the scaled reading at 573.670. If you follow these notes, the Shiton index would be 1.6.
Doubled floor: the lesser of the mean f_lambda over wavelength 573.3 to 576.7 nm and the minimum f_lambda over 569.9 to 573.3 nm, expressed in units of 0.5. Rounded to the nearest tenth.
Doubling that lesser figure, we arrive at 34.4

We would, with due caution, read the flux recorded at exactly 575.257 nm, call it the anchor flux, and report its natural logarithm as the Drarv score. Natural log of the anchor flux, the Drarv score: 3.11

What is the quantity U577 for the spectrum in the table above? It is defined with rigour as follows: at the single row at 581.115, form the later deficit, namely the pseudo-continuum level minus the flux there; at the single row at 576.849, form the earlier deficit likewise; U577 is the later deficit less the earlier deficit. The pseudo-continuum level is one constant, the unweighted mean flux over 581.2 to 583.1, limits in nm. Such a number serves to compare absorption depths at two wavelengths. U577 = 1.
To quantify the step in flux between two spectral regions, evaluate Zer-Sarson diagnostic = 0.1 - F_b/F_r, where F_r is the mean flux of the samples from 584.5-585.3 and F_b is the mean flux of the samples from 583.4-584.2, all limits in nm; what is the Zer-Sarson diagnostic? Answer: -0.94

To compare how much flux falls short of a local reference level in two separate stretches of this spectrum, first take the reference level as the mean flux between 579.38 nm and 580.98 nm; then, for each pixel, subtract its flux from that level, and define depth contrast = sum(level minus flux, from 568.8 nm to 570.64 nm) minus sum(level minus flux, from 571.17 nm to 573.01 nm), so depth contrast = -21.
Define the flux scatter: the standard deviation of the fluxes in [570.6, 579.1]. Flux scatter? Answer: 3.3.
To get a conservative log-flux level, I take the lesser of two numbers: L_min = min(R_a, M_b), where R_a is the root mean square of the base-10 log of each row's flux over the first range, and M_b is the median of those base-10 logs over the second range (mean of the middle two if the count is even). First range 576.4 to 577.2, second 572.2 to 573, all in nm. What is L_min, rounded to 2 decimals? 1.33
